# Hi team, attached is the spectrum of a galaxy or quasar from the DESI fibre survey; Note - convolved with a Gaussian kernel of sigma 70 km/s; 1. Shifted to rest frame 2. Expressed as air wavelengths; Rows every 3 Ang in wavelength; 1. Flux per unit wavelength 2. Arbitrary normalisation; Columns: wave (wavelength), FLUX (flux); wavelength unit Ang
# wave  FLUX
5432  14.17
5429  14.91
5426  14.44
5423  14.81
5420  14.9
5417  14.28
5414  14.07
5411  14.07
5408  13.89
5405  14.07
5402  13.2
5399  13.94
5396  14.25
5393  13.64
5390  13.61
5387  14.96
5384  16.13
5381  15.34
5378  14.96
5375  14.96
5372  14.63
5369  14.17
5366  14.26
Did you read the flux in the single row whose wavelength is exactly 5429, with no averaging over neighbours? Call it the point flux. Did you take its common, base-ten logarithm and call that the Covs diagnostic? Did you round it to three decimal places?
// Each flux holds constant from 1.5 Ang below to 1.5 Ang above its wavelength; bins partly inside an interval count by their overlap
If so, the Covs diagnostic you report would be 1.173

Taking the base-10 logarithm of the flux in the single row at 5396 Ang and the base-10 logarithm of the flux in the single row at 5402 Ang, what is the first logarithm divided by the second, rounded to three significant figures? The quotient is 1.03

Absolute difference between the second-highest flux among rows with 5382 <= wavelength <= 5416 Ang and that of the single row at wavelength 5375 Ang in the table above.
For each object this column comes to 0.0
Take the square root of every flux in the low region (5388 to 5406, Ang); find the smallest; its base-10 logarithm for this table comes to 0.560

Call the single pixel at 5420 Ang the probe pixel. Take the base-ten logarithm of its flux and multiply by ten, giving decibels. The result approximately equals 11.7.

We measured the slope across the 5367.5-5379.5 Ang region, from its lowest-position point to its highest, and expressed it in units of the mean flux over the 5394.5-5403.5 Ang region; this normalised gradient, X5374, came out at 0.0064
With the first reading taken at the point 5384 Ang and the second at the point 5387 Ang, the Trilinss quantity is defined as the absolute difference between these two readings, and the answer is 1.2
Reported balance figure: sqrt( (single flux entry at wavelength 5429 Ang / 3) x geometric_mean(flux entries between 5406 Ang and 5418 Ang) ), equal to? 8.36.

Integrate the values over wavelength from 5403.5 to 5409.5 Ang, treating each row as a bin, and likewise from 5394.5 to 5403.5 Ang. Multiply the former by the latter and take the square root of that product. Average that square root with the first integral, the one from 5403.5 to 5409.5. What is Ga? 93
